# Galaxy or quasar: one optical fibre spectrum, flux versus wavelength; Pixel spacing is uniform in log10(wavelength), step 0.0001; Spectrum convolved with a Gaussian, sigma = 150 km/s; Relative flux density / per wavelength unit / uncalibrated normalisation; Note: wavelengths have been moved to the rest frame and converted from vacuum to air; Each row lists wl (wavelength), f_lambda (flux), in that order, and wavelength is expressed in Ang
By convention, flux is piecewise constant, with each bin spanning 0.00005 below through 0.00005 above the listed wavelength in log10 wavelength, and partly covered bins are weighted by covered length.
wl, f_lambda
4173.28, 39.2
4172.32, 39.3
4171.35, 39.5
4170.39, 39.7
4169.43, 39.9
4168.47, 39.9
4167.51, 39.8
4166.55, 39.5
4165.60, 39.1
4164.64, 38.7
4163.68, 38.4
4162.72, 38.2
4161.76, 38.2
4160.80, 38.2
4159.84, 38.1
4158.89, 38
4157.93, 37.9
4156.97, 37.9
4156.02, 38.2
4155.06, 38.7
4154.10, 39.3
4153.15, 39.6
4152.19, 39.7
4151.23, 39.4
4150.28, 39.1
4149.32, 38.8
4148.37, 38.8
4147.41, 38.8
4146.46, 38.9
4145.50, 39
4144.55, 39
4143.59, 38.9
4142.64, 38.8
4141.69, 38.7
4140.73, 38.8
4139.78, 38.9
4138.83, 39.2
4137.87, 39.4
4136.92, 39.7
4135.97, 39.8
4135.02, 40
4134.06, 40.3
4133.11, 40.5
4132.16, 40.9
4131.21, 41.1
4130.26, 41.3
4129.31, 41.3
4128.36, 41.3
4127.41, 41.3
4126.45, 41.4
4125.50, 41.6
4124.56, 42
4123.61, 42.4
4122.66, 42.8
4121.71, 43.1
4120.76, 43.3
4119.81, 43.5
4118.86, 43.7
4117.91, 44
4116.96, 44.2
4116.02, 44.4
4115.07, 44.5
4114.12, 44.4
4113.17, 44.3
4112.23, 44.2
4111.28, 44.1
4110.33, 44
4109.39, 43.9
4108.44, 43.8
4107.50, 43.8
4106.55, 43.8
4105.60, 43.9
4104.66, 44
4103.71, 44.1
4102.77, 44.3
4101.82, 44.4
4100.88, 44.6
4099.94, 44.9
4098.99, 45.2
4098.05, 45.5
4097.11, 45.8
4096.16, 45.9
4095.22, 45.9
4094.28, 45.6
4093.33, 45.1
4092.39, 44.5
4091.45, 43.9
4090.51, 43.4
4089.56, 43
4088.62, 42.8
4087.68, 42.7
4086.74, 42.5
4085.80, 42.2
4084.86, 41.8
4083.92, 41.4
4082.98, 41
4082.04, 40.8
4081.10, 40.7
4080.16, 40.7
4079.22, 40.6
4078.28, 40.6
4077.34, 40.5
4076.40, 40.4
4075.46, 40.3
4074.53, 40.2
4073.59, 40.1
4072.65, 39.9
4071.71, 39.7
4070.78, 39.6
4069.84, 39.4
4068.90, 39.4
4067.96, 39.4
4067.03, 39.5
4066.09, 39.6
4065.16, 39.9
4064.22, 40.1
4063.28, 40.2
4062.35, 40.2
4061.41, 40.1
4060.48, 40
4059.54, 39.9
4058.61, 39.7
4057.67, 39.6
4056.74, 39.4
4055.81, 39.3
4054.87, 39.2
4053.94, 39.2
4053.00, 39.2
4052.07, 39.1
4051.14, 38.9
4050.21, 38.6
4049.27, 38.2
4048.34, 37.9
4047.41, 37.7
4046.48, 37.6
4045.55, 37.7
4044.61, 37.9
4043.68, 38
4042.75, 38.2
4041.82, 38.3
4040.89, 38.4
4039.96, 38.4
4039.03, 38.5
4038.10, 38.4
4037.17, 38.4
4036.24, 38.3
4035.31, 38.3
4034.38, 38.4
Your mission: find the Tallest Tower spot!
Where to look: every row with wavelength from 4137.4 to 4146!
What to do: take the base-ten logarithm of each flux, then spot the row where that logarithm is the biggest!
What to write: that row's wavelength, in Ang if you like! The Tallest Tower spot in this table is 4137.87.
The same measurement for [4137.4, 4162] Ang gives 4152.19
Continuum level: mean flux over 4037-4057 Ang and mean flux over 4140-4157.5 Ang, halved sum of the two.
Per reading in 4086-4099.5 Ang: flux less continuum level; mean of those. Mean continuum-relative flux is 6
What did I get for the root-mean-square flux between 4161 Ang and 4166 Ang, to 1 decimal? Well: 38.5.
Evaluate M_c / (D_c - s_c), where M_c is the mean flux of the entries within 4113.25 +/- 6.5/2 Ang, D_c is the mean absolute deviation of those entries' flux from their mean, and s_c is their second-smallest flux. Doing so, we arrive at -1.01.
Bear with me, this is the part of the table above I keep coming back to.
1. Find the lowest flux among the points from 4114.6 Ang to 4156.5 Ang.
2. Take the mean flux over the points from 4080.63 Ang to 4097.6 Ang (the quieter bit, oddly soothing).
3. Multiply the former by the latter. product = 1653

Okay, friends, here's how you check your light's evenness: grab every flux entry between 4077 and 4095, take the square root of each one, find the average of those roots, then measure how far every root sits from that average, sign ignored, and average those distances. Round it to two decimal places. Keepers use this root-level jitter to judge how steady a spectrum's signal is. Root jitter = 0.10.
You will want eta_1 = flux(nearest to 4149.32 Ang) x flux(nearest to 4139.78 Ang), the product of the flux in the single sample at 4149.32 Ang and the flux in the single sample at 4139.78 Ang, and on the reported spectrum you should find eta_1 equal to 1509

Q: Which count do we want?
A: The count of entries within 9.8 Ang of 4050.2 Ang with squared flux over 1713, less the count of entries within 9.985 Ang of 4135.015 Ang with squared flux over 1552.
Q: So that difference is -14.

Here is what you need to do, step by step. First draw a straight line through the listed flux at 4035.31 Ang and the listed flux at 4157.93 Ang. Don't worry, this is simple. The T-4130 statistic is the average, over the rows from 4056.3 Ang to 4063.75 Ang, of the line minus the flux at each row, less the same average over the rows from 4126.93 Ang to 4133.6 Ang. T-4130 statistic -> 1.4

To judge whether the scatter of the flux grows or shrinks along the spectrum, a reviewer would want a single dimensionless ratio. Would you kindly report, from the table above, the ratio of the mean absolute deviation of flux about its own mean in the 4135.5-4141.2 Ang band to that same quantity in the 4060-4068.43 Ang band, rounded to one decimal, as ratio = 1.3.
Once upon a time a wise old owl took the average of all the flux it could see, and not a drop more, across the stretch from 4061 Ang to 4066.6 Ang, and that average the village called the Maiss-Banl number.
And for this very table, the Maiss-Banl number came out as 40.0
